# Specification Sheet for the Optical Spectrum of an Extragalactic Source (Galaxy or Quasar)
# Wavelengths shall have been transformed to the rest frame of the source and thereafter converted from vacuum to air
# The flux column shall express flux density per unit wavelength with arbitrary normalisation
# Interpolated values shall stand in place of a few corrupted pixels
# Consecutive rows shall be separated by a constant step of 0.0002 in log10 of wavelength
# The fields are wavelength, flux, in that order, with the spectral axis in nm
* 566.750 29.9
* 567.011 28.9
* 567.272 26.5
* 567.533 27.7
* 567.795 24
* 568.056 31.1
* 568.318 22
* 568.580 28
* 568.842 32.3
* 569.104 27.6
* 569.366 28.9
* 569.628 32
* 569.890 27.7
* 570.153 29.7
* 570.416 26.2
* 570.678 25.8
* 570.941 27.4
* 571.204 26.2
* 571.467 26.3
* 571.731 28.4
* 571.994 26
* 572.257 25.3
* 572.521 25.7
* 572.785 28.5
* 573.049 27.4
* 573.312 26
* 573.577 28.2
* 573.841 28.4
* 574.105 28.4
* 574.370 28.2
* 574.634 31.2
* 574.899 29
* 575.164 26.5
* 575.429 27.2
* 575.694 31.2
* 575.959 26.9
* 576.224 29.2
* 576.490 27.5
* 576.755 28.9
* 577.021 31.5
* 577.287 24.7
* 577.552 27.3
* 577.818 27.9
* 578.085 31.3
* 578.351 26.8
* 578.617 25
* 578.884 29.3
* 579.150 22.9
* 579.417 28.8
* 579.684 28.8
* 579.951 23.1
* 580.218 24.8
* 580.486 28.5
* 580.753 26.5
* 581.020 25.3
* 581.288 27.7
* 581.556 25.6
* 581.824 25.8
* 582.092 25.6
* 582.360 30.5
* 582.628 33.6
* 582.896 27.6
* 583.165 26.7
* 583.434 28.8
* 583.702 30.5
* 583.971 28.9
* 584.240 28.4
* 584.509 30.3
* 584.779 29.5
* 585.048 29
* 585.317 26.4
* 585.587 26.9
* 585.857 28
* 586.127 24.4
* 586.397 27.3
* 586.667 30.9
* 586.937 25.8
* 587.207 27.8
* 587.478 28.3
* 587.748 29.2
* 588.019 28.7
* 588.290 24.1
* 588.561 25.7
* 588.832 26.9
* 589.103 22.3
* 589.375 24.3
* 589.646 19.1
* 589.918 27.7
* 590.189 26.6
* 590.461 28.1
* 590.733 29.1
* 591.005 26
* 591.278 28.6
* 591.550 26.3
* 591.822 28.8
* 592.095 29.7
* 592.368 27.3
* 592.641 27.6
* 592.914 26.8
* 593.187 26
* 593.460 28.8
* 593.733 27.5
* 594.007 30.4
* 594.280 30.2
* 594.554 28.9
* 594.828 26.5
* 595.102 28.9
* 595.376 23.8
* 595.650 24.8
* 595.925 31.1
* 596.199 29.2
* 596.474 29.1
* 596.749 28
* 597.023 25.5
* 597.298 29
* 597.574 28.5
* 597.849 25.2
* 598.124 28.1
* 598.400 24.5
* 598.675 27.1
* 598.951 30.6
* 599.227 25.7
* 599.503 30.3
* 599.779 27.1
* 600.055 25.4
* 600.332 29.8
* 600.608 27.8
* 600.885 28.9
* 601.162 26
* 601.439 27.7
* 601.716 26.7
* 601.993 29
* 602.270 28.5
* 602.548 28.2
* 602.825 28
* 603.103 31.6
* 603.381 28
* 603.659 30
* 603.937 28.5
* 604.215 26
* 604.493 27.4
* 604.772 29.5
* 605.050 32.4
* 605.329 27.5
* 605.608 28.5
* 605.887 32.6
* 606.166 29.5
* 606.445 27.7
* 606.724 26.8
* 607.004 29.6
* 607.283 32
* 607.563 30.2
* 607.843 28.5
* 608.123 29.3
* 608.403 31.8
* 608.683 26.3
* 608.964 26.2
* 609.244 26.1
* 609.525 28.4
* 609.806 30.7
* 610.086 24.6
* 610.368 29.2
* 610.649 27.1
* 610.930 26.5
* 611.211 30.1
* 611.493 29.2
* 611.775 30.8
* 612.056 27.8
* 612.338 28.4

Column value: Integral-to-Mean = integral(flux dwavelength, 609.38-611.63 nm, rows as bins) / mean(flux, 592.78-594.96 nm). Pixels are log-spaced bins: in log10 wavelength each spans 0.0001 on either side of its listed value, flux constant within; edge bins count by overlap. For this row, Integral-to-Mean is 2.26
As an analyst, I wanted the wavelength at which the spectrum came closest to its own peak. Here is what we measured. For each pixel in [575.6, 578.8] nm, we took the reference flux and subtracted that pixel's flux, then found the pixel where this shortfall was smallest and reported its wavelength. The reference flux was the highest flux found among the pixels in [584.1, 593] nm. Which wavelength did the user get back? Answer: 577.021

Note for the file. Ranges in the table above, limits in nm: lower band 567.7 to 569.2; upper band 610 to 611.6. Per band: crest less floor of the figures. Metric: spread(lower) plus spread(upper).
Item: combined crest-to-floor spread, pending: 15.8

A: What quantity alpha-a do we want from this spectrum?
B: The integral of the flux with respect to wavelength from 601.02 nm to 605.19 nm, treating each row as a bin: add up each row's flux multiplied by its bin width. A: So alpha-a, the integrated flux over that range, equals 119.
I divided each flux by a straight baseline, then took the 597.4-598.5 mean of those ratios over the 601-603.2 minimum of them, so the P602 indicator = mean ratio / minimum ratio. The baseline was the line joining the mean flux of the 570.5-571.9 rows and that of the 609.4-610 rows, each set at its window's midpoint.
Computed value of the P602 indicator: 1.03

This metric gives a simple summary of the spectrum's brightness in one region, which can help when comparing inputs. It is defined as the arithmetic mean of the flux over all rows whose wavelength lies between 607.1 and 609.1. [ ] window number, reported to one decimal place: 29.2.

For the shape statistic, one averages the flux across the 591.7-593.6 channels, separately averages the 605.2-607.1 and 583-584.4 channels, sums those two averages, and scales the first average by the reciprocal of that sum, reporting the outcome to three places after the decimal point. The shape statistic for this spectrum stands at 0.484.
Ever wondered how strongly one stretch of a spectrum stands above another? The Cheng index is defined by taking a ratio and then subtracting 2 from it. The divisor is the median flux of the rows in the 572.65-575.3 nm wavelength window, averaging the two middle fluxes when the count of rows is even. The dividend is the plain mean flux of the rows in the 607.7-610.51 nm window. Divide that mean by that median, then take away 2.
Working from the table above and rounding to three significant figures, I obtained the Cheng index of -1.01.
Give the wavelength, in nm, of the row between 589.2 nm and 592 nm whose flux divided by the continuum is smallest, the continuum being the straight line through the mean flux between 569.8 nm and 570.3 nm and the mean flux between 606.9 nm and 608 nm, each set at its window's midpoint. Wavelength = 589.646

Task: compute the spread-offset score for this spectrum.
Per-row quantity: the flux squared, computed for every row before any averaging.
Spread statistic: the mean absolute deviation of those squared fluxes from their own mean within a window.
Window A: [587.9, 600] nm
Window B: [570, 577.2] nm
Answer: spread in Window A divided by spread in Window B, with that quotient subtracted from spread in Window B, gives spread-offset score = 78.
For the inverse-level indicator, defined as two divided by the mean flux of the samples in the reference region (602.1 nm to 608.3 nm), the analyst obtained 0.0687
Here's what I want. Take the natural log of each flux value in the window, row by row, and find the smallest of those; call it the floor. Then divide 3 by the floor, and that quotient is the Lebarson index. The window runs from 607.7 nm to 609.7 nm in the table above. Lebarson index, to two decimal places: 0.92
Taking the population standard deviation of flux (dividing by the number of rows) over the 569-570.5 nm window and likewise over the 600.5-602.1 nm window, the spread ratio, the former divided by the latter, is 1.7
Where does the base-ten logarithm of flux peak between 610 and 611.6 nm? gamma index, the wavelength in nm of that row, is 611.211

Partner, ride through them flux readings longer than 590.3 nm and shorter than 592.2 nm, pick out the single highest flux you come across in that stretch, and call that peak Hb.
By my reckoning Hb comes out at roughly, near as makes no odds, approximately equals 29.7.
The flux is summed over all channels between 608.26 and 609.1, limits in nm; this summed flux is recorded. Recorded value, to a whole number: 84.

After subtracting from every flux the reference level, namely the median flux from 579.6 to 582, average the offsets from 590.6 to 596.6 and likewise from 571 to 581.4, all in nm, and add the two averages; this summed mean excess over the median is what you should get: 3.8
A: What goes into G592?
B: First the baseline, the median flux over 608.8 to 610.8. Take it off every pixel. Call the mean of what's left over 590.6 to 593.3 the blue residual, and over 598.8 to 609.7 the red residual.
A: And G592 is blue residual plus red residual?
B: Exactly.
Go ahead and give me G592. 2.0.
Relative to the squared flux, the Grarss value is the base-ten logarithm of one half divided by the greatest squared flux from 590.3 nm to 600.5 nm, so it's -3.29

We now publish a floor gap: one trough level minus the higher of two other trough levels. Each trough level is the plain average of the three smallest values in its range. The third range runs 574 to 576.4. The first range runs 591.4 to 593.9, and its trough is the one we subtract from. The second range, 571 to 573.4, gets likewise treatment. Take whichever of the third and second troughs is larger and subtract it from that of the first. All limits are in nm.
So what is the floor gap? -0.50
